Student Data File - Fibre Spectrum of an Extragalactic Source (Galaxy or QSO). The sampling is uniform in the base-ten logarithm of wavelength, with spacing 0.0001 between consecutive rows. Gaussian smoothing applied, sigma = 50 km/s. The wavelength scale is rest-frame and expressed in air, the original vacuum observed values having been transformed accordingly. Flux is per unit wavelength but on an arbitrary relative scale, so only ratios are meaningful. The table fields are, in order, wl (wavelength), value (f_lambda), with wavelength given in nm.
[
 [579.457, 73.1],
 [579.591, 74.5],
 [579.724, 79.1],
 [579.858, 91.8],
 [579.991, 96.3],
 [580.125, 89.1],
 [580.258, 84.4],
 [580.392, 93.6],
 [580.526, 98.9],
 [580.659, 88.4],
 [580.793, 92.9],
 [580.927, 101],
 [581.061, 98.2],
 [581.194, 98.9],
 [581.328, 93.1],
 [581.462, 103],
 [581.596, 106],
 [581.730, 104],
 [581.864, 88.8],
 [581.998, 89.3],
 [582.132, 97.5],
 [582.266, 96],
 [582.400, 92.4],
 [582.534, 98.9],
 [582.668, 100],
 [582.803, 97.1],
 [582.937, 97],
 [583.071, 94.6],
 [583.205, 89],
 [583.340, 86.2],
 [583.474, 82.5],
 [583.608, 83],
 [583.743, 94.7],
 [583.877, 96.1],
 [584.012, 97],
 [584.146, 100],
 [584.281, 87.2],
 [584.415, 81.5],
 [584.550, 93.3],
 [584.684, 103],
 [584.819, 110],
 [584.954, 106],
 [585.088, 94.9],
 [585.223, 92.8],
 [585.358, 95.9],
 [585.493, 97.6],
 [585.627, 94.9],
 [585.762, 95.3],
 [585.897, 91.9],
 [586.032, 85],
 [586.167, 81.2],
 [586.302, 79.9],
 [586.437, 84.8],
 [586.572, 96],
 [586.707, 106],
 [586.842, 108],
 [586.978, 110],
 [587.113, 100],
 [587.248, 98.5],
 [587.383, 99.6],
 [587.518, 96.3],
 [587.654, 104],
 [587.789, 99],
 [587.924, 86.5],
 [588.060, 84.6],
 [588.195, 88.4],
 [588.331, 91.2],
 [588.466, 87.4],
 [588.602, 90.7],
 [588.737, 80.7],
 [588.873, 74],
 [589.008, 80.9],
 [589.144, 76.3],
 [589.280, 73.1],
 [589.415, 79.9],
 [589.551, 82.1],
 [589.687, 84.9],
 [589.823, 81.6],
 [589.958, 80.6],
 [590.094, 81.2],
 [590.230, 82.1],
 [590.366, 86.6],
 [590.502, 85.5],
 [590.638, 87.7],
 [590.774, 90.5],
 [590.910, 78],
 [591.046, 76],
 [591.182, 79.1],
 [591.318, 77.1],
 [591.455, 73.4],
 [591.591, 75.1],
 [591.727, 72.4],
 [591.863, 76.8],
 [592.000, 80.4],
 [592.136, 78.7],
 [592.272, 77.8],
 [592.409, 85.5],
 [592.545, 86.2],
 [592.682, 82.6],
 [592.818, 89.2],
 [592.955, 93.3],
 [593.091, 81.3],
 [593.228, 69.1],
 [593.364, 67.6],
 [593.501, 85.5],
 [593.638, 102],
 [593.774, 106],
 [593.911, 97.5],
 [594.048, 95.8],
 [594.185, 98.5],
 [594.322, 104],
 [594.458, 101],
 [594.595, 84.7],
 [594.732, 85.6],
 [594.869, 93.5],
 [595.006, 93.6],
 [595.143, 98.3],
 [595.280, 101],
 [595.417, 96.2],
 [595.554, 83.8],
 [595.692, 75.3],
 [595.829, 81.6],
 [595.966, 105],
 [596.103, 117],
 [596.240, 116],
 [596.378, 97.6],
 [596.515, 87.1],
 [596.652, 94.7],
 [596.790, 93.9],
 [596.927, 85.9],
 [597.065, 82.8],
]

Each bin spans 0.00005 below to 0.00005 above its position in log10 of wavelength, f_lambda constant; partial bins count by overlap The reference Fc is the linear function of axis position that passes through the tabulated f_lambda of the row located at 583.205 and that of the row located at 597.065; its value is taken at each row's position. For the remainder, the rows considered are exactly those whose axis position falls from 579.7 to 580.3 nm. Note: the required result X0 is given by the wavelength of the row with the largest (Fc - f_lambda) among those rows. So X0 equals 579.724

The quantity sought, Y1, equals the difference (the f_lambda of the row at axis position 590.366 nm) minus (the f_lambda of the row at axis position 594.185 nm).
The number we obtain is -12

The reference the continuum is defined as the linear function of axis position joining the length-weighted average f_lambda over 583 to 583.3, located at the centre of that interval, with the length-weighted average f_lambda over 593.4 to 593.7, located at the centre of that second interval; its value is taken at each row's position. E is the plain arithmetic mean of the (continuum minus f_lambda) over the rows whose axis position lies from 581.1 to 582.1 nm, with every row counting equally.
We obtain -6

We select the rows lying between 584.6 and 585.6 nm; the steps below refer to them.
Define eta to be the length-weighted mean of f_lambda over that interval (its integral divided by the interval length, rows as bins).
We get 100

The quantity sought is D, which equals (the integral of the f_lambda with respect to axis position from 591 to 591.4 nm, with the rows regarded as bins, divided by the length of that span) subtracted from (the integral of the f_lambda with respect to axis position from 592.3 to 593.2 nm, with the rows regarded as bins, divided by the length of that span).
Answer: 8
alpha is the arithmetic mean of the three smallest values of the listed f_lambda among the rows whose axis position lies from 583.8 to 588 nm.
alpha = 81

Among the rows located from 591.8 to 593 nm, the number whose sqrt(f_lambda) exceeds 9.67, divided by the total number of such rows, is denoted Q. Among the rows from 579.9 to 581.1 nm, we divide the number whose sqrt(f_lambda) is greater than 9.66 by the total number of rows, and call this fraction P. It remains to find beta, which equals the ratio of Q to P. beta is 0.0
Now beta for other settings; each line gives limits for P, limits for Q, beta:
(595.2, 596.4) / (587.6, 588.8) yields 0.3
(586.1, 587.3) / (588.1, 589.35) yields 0.0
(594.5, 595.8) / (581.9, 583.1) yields 1.4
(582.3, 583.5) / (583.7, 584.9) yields 1.2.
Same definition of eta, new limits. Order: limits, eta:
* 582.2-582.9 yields 97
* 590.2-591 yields 85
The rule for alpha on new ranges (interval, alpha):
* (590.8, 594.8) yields 70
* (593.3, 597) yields 75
